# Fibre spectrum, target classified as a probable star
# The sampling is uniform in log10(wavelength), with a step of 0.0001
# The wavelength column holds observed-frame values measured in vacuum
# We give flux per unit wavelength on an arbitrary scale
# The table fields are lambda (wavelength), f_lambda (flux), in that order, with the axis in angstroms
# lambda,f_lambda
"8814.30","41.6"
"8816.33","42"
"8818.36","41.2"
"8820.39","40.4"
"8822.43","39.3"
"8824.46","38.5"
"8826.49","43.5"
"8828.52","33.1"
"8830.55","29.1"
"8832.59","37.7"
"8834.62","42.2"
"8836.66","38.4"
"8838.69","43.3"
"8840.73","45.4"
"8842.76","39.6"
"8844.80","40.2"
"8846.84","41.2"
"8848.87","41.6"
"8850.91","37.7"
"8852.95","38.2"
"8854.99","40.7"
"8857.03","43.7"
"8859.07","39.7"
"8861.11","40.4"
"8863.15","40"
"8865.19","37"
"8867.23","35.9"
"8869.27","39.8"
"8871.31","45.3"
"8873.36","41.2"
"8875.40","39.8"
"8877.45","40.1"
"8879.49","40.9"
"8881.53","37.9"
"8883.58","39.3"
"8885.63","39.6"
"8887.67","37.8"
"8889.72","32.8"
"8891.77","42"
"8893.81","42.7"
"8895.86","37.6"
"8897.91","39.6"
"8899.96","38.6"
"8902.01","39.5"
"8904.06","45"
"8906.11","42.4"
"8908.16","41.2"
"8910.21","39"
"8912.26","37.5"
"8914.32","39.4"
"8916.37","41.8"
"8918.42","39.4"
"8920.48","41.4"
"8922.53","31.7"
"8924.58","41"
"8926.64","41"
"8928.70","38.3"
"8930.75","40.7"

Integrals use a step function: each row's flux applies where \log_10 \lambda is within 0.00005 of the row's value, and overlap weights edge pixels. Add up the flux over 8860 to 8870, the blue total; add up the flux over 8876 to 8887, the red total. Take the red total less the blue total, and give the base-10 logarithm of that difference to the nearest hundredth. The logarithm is 0.67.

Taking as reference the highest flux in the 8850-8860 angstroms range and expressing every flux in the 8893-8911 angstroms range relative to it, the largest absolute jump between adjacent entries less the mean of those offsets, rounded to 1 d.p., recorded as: 8.6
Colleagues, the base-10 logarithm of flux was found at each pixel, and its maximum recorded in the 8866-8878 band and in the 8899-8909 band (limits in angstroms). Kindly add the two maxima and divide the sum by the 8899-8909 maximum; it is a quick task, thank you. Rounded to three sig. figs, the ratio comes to 2.00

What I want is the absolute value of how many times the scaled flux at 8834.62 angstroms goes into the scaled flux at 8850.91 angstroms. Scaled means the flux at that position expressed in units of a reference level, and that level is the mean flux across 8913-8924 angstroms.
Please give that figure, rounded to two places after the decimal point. 0.89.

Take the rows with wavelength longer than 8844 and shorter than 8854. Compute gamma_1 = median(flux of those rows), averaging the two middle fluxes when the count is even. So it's 40.2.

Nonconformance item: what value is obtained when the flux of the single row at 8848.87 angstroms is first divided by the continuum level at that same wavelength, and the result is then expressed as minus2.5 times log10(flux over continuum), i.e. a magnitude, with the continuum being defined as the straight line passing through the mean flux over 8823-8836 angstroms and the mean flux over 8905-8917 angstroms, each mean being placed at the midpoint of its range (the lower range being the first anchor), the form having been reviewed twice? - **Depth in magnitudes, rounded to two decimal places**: -0.10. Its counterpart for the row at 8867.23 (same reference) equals 0.08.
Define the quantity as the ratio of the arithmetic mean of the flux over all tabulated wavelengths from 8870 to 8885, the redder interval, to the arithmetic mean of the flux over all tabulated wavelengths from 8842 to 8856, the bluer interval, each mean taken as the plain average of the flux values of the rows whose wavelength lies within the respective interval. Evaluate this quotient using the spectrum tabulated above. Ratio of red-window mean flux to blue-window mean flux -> 1.02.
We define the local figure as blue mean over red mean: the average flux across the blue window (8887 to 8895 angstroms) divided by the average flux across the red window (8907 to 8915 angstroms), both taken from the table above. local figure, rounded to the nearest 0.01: 0.99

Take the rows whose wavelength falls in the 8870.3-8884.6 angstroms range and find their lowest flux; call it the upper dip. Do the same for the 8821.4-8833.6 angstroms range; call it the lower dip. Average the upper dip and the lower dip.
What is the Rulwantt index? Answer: 33.5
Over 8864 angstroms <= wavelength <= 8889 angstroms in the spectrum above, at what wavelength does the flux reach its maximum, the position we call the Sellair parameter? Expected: 8871.31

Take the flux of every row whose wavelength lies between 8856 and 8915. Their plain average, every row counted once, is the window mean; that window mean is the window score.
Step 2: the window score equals 39.9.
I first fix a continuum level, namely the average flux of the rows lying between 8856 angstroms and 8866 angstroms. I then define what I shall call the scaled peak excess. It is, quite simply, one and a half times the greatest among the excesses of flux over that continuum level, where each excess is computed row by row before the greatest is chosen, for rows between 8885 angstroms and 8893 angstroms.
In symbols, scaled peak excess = 3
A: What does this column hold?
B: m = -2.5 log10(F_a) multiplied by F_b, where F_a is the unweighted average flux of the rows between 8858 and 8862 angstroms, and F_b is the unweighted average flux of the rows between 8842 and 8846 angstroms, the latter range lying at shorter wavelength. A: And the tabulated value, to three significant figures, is -160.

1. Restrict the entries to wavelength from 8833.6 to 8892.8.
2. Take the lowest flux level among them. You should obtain 32.8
